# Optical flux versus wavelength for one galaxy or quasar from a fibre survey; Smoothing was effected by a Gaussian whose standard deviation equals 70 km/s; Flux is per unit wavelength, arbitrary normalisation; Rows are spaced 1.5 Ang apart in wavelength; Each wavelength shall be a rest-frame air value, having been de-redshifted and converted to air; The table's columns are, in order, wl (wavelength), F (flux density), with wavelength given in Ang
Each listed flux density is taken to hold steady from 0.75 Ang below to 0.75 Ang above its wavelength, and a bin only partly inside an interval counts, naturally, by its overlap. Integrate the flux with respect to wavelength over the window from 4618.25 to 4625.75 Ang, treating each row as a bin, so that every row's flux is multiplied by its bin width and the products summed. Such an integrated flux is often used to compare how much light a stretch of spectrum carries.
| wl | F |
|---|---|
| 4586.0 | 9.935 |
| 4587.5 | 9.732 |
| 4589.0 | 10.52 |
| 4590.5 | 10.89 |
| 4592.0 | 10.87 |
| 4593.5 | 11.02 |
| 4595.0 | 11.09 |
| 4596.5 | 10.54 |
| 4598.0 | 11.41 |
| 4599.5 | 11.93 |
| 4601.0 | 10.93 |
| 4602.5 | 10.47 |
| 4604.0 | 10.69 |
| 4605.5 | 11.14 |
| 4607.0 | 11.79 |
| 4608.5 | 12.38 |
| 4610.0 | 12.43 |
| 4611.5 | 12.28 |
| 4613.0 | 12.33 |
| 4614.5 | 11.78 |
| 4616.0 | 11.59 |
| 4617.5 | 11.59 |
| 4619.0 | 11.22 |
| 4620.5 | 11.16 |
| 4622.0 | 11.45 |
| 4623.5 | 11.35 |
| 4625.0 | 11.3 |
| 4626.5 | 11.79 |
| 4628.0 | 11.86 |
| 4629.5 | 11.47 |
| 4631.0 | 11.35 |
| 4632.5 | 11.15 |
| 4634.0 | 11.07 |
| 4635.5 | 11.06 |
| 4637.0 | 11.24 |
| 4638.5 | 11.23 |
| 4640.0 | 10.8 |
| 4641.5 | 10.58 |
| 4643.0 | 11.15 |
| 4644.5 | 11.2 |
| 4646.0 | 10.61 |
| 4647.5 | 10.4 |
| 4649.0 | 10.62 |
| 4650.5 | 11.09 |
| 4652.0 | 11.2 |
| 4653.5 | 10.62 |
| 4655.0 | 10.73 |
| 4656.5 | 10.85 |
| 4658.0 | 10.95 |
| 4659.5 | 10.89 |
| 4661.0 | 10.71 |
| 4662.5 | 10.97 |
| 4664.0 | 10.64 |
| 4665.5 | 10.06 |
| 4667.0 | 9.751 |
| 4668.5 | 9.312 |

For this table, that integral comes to 85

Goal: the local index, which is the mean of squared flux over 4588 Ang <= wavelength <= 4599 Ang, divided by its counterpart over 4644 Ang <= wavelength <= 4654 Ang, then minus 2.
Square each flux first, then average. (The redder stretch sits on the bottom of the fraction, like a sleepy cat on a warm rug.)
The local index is -0.98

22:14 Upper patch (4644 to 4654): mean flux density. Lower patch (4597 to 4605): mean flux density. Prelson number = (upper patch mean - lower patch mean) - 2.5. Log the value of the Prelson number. -2.8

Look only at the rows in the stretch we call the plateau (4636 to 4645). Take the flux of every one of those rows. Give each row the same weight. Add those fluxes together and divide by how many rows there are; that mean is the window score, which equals 11.0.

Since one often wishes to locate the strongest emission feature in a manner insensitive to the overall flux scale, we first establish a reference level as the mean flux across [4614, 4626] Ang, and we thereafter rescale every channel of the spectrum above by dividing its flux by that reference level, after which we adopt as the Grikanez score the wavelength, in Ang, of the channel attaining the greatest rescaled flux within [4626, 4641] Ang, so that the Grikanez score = 4628.0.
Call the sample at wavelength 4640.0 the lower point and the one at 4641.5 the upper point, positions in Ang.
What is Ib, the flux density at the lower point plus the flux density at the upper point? 21.4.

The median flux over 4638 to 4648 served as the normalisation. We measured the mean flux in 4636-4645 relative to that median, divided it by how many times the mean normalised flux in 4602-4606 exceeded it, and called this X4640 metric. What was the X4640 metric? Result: 1.05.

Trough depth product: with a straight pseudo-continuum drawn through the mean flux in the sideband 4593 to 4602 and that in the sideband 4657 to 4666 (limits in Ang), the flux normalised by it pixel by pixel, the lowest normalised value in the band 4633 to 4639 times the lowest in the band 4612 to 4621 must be 1.03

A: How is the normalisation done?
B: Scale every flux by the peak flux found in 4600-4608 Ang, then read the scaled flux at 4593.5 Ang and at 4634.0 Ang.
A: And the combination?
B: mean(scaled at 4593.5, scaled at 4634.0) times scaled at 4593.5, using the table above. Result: 0.88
